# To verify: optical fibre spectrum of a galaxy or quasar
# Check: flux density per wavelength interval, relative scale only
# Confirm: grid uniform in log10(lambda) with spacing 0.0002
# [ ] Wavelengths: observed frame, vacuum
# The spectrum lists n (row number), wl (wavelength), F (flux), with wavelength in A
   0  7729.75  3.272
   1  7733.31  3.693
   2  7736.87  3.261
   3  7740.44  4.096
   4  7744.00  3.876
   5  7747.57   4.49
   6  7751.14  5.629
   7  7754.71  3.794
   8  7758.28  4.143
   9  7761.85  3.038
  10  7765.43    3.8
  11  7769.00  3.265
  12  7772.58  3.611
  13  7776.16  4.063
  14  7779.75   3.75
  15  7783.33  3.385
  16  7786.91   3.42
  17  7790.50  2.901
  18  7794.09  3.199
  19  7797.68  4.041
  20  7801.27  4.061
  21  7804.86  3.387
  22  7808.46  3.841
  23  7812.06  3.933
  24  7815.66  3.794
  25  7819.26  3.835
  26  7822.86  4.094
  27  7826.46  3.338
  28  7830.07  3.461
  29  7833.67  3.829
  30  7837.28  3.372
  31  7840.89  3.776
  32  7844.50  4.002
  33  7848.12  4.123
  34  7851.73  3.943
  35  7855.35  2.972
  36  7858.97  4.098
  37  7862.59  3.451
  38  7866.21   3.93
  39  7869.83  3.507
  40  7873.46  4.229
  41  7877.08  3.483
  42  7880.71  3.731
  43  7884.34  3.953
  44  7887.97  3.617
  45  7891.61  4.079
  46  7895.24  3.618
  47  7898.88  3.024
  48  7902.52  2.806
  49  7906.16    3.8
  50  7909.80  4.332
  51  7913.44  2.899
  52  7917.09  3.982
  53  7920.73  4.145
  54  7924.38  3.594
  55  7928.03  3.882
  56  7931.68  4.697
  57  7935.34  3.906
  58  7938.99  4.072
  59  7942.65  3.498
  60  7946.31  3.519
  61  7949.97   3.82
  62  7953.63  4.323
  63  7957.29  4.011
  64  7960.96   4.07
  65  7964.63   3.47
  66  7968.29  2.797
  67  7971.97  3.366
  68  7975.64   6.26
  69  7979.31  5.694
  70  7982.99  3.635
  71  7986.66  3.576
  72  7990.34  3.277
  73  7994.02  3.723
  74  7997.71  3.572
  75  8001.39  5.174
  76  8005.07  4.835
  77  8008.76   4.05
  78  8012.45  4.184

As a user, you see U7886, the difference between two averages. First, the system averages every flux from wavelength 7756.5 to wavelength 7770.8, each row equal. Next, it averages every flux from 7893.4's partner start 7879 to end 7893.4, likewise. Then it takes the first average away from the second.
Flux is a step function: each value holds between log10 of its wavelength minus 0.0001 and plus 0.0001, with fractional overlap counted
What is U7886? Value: 0.28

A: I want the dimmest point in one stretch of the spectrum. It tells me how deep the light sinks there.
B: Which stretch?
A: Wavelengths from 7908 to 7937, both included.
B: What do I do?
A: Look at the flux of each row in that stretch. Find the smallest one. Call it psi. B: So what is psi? 2.899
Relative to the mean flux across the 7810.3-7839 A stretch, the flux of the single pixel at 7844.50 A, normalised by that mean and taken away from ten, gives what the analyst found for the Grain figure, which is 8.92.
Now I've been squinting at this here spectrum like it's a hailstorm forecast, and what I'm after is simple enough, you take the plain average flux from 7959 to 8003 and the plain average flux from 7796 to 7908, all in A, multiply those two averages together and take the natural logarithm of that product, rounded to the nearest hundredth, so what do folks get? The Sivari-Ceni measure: 2.71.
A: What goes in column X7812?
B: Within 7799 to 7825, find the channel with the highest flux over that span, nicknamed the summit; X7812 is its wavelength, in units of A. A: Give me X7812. 7822.86 A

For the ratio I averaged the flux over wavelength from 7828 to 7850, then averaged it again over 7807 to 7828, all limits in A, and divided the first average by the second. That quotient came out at 0.99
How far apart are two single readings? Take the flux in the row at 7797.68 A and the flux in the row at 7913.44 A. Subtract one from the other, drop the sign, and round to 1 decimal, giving 1.1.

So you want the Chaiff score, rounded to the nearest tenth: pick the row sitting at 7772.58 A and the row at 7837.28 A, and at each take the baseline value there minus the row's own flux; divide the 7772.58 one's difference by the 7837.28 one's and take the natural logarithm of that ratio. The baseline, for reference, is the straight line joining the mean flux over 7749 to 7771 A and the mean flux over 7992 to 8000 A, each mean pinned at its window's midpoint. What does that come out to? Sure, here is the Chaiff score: -0.4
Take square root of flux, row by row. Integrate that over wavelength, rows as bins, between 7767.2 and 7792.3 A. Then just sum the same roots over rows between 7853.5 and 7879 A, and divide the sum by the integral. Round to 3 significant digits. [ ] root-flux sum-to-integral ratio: 0.286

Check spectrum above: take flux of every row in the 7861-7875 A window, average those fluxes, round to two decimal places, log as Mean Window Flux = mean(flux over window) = 3.78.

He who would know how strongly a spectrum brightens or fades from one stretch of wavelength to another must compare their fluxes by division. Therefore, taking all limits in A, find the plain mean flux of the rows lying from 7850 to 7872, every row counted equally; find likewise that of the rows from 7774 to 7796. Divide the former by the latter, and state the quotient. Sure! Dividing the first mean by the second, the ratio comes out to 1.06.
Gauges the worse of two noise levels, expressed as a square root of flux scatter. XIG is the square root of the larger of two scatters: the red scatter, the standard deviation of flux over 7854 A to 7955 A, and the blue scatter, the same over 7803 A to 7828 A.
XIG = 0.67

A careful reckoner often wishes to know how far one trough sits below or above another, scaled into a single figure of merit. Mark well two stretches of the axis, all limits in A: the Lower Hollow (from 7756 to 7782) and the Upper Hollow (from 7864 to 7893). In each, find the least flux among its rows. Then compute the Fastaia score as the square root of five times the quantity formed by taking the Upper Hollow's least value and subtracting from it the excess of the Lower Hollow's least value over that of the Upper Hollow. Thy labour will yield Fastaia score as 4.4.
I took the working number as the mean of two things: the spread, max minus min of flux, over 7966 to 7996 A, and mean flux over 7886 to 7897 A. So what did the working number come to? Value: 3.62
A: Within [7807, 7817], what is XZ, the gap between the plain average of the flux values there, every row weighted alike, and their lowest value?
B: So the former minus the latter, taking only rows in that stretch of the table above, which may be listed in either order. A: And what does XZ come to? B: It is 0.1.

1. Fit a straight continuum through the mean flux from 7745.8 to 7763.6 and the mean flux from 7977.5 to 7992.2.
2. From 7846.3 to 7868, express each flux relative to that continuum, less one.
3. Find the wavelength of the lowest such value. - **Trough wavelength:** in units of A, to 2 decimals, 7855.35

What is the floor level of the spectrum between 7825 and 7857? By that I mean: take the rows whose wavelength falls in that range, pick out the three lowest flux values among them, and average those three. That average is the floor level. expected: 3.23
